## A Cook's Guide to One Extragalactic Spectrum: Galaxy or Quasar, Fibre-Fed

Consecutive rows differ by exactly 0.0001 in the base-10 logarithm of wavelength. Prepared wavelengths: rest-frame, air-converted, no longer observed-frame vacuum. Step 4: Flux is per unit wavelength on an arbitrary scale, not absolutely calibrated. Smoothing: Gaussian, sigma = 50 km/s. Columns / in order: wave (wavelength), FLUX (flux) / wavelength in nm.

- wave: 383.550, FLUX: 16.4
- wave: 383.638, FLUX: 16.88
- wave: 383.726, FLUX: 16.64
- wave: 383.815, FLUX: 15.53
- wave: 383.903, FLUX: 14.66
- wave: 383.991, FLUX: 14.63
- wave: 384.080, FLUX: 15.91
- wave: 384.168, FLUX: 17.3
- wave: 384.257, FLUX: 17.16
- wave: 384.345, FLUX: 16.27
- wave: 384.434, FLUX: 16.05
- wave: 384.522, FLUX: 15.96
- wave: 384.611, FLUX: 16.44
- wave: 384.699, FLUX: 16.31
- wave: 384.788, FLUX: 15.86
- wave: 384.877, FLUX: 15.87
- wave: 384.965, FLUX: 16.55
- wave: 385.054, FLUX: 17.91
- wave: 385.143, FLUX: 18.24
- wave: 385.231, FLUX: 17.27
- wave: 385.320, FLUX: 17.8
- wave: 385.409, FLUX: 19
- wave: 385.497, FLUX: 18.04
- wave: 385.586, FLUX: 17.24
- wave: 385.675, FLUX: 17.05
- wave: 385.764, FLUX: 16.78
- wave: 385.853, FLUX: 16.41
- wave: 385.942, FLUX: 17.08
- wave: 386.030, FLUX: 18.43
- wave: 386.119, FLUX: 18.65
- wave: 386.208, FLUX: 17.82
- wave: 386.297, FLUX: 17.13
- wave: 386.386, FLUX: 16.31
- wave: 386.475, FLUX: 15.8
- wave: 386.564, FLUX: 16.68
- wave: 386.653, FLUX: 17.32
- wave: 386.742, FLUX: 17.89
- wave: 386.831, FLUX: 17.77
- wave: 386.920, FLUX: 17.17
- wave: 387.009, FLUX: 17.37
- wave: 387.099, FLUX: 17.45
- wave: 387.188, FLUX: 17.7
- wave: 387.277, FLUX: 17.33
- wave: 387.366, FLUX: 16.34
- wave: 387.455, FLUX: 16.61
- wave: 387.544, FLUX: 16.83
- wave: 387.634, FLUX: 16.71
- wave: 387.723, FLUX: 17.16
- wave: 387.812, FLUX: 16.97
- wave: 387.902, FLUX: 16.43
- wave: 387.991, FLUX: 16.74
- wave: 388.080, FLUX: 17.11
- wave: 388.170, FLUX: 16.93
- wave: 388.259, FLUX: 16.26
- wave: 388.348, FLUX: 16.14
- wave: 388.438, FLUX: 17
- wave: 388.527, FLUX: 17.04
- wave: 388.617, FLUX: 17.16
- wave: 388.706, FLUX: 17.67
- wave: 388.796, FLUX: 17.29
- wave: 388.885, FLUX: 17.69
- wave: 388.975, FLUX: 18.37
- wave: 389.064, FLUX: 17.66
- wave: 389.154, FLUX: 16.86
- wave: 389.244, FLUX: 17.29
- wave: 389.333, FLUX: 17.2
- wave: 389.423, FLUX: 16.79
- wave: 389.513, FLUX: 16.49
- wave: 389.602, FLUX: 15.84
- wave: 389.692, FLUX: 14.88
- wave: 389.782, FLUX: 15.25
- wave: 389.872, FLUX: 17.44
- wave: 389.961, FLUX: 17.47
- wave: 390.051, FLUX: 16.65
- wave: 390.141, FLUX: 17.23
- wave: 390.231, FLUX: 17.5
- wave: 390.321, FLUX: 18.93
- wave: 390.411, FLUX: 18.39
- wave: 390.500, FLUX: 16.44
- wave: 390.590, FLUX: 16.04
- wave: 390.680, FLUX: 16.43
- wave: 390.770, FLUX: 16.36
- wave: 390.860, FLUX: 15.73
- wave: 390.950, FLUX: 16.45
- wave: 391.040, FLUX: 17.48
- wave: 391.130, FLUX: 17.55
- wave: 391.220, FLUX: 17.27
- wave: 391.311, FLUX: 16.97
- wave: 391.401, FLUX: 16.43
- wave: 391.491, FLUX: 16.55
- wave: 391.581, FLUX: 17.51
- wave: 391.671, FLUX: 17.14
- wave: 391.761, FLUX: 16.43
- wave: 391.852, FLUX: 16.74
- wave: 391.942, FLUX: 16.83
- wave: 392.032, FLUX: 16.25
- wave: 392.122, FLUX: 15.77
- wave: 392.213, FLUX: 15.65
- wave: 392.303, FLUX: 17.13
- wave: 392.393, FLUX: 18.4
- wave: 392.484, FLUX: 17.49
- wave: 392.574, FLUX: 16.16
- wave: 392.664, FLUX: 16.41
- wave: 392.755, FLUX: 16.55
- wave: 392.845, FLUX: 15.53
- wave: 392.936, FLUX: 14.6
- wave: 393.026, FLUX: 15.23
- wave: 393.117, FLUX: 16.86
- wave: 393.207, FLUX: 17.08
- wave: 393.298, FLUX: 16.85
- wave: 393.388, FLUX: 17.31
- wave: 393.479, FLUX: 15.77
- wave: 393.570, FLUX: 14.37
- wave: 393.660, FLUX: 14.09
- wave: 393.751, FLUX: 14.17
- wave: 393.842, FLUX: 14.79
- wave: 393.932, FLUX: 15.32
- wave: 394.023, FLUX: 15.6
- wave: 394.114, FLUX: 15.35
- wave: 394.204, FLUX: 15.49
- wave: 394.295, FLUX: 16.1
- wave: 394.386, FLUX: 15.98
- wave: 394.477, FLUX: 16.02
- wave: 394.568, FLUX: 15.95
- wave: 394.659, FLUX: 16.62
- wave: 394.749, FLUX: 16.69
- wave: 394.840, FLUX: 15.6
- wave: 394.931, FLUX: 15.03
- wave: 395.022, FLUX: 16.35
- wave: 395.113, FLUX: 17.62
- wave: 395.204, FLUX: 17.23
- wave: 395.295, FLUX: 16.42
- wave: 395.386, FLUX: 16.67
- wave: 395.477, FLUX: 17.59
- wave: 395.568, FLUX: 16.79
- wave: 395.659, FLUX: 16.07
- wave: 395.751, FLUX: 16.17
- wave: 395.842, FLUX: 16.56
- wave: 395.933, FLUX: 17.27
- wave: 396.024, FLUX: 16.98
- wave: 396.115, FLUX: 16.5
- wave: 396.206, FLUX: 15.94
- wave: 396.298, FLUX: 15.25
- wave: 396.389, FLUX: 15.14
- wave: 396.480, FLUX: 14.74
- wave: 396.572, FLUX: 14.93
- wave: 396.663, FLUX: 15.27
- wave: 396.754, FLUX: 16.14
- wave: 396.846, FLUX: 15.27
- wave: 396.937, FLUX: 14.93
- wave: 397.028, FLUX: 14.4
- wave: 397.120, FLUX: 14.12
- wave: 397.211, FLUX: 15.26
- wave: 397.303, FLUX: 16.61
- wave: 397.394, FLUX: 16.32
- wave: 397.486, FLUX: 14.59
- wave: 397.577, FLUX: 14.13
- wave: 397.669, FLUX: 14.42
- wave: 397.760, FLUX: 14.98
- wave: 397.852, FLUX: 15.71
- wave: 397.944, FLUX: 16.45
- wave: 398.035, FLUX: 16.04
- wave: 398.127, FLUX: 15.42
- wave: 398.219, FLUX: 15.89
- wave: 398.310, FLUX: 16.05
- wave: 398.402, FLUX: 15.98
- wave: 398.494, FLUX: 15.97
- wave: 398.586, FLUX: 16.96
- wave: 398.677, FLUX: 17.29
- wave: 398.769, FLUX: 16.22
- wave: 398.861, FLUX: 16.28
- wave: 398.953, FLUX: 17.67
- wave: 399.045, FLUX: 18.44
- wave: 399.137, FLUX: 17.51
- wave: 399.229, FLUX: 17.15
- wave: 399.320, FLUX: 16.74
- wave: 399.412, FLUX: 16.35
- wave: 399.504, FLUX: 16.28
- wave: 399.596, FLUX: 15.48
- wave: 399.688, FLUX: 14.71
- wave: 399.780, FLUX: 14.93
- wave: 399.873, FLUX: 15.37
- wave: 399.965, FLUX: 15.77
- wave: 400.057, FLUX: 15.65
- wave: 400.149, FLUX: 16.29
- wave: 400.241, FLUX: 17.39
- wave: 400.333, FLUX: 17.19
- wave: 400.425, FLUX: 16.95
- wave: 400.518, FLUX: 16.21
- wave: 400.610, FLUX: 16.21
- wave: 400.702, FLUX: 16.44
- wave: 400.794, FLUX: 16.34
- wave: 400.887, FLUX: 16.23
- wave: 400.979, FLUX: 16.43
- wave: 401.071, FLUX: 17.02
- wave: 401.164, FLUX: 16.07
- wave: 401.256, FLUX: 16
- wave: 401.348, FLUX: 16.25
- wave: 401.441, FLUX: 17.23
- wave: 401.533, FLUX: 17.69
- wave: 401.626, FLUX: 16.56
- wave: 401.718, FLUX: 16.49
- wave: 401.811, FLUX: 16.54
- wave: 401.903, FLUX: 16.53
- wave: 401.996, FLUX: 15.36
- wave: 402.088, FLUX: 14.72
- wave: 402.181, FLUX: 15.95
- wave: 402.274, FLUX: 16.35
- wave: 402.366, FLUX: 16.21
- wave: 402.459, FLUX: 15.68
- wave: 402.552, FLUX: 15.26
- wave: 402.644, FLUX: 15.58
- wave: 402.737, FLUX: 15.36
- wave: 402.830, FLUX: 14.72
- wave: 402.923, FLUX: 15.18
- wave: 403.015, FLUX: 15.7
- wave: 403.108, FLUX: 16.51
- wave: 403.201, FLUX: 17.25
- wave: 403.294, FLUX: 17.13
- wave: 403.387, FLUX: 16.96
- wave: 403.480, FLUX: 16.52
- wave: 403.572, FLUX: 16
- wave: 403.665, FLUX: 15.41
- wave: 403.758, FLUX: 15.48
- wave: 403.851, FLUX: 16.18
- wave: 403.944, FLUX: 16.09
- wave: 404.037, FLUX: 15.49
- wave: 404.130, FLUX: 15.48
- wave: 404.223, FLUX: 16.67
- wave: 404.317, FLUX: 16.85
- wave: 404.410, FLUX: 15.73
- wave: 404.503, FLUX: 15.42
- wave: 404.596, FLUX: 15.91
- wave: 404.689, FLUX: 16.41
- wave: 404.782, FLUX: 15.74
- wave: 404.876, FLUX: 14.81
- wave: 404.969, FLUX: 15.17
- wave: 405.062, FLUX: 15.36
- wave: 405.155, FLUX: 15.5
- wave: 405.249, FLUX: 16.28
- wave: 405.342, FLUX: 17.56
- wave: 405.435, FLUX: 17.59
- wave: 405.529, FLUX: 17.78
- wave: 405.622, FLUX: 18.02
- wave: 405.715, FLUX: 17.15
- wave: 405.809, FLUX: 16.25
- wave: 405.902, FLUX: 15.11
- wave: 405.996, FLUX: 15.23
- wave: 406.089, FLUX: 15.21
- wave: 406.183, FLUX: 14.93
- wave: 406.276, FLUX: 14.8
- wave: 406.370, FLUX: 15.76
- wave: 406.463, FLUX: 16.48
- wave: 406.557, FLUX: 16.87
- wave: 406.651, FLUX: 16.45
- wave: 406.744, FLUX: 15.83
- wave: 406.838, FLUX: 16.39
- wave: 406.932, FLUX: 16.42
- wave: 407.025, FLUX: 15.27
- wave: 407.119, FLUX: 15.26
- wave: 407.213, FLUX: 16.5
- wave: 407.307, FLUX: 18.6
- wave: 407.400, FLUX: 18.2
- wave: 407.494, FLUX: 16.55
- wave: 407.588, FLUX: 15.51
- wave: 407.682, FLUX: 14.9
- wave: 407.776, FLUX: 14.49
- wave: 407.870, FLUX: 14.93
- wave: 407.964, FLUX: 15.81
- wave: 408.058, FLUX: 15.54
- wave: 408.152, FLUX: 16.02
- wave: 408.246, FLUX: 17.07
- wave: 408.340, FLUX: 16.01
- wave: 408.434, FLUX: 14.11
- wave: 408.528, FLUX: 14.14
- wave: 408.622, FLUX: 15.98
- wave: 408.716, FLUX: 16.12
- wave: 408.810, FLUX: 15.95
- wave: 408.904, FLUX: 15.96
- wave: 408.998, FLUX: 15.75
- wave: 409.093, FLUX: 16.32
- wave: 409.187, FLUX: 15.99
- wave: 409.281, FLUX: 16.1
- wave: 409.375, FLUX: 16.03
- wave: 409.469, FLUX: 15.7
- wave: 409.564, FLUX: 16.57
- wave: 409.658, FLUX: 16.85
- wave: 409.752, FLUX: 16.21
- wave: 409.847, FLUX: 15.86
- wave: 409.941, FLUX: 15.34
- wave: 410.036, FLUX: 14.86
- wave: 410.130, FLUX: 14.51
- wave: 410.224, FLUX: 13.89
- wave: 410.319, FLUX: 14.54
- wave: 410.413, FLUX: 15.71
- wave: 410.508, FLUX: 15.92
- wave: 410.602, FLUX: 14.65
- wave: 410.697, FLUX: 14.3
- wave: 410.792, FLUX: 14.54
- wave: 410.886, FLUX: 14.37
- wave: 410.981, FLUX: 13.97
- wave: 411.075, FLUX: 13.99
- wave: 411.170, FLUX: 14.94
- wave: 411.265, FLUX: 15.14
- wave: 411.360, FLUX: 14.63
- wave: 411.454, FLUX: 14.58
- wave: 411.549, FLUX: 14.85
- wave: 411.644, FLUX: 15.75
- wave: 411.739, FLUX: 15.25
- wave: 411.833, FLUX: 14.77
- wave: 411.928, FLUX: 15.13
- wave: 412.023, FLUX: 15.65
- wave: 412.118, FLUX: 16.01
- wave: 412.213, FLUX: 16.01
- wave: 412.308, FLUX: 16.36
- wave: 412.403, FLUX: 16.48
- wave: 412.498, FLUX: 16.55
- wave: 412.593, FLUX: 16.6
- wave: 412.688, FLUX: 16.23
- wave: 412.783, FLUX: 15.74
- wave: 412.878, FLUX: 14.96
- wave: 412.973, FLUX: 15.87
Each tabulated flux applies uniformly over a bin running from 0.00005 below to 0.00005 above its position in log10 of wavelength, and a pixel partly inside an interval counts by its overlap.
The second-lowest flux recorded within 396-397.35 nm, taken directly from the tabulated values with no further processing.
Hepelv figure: 14.4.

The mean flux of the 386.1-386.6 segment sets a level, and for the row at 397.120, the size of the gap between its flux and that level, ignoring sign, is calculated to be 2.9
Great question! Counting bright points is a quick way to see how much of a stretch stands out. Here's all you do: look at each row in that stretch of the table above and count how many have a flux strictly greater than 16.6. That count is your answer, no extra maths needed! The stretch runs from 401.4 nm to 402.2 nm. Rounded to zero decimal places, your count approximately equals 2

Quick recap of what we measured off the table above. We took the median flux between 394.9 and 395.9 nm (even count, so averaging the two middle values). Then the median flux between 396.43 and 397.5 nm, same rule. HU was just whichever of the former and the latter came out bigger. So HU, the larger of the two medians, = 16.6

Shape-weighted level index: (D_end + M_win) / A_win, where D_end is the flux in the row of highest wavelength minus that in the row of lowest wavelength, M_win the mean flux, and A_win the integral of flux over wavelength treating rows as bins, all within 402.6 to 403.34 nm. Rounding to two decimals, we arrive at 1.48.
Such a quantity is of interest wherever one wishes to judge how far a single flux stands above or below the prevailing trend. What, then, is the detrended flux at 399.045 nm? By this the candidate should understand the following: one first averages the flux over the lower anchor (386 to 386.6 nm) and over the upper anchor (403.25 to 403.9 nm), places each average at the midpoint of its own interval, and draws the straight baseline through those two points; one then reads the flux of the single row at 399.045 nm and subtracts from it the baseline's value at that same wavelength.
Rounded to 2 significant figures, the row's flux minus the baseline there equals 1.9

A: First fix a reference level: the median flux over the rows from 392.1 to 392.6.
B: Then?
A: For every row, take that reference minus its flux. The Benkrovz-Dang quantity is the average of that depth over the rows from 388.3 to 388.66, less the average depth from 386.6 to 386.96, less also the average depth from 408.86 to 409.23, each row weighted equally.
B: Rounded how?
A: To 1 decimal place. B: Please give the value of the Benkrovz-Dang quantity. 0.1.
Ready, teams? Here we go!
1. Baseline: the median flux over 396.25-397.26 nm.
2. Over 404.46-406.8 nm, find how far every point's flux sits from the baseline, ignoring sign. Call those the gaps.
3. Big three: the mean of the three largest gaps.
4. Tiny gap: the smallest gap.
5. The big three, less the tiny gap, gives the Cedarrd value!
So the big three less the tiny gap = 2.6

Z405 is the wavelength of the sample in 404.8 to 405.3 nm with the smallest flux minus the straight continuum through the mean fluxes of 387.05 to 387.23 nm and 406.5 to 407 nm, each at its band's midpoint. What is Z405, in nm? 404.876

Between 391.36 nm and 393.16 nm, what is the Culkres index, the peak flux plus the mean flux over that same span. 34.9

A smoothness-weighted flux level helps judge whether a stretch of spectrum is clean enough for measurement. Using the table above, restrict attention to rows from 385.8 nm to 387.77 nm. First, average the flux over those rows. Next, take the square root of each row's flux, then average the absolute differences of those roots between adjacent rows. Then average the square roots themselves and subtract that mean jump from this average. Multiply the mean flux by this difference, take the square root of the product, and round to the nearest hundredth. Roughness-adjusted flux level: 8.37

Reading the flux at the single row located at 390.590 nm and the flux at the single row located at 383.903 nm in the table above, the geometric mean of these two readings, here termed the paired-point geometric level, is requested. 15.3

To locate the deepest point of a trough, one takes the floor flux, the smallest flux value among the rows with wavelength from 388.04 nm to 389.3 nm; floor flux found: 16.14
